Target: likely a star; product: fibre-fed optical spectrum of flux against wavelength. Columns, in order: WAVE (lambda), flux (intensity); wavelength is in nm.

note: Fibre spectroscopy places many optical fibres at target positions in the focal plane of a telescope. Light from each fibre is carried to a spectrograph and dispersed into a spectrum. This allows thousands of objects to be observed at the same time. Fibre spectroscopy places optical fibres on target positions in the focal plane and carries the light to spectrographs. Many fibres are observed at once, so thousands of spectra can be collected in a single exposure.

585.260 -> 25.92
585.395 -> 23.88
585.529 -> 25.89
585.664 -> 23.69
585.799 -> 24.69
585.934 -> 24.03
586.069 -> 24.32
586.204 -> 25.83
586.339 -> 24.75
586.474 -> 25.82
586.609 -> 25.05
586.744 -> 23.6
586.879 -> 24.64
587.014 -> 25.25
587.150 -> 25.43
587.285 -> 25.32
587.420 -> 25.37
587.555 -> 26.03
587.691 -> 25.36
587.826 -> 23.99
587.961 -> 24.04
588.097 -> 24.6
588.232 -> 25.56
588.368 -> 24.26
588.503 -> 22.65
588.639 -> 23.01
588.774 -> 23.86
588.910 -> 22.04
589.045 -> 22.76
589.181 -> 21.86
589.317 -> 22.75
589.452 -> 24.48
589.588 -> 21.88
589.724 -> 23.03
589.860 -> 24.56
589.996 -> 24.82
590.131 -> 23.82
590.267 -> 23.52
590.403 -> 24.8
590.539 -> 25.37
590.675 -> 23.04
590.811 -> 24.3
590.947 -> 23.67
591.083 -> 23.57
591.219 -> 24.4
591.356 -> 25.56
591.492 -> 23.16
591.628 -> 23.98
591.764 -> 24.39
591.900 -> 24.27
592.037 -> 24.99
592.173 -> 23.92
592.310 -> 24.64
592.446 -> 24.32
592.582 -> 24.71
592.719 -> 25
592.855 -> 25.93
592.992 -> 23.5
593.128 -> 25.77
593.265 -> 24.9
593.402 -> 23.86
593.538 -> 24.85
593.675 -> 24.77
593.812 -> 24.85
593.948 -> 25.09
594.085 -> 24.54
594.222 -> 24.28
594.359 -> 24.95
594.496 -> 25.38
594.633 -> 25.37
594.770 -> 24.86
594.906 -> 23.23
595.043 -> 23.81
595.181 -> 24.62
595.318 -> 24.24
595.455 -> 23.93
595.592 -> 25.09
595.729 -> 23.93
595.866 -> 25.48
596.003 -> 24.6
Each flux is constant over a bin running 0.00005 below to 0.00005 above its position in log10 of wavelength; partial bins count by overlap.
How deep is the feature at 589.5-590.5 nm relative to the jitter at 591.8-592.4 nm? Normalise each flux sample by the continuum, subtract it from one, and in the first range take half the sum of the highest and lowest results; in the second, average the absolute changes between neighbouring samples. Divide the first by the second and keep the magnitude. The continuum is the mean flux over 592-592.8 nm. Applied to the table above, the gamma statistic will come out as 1.5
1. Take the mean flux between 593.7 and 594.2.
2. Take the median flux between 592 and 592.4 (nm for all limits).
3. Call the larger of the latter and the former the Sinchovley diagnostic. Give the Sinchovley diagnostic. 24.8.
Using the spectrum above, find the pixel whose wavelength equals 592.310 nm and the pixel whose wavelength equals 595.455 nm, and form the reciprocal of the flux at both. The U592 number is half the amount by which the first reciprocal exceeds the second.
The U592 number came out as -0.0006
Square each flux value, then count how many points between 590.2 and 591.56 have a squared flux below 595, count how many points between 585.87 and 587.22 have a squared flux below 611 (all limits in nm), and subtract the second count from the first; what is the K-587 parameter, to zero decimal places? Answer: 2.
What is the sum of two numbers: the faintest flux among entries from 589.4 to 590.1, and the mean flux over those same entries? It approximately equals 45.6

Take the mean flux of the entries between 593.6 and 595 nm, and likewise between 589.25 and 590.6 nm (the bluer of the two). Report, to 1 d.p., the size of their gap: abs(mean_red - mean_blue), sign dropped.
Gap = 0.8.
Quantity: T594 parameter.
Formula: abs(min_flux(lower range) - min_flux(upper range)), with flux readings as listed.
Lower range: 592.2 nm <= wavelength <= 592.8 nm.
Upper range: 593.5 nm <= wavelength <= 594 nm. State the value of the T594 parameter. 0.45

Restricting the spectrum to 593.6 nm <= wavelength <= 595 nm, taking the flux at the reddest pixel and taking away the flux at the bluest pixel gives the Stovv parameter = -1.5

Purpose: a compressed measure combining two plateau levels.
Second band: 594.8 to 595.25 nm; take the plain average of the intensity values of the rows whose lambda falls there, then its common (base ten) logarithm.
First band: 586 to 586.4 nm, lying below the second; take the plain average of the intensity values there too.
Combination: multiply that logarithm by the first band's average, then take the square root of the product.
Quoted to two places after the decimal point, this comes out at 5.87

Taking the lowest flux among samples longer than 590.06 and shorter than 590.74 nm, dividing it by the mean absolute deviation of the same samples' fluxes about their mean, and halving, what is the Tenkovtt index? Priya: 15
